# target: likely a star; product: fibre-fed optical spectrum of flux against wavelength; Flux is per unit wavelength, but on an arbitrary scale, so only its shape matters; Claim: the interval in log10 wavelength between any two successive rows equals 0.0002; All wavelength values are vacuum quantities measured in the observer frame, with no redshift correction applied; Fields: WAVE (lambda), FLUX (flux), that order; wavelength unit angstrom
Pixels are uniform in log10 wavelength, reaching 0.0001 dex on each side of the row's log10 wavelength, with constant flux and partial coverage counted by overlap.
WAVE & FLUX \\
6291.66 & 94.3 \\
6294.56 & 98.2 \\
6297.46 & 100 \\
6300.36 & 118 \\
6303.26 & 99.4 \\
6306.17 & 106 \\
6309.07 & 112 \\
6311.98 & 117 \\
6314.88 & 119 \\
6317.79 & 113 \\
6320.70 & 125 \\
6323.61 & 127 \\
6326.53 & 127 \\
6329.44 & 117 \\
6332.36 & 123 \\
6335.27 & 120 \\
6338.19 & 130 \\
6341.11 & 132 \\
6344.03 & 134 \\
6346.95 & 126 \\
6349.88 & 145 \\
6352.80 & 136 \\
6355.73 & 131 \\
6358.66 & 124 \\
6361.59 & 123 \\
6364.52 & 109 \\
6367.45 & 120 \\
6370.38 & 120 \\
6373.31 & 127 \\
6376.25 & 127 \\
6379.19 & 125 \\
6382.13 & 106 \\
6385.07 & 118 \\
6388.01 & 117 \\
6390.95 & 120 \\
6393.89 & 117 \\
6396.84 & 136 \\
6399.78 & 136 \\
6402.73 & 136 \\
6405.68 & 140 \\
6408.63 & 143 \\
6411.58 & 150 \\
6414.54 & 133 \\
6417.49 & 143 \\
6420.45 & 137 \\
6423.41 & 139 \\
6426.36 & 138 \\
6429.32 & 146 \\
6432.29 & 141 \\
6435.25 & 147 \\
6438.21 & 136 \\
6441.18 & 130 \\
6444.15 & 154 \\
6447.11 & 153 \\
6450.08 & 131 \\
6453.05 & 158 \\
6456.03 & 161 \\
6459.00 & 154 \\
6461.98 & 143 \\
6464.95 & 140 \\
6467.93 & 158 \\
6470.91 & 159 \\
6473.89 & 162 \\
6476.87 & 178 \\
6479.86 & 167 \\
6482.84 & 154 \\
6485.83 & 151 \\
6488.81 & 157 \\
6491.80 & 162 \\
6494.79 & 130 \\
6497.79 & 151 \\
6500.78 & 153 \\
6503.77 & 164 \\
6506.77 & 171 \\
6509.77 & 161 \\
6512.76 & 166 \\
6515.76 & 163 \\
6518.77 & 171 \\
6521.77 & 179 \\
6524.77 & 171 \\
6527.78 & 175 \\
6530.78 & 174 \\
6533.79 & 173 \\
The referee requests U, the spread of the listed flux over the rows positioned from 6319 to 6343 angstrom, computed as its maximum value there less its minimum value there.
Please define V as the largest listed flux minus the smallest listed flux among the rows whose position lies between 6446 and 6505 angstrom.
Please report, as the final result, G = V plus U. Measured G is 63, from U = 15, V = 48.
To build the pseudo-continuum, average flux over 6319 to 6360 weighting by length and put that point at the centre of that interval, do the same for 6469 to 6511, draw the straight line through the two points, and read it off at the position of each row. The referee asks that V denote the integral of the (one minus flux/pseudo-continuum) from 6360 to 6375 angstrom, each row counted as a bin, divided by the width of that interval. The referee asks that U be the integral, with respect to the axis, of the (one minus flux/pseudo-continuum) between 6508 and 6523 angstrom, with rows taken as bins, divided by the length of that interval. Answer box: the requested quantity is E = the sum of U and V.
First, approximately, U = -0.03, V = 0.10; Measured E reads 0.08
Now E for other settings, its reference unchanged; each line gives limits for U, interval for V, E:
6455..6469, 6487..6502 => 0.07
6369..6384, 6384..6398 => 0.23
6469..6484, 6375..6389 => 0.08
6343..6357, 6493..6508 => 0.01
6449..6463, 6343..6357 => -0.02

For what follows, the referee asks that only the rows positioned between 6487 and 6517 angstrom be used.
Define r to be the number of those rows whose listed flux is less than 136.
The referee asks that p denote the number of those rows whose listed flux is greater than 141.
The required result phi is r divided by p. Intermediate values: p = 9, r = 1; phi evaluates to 0.11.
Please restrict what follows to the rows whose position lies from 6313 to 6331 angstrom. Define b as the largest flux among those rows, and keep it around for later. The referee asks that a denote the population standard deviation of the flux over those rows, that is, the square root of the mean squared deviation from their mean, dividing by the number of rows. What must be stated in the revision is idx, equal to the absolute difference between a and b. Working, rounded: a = 5.3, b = 127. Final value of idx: 122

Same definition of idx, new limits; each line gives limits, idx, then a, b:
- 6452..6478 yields 168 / 10.4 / 178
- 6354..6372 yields 124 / 6.6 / 131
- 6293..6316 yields 111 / 8.3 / 119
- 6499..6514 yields 165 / 6.0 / 171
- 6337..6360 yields 139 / 6.1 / 145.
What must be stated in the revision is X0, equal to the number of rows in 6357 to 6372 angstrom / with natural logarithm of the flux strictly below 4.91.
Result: 5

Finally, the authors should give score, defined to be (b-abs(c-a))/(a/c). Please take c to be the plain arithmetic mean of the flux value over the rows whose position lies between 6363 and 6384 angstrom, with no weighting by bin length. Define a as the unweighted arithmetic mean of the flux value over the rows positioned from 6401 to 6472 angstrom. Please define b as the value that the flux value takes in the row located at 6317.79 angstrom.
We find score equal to 72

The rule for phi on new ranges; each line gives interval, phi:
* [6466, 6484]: 0.00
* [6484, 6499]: 0.25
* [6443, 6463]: 0.17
